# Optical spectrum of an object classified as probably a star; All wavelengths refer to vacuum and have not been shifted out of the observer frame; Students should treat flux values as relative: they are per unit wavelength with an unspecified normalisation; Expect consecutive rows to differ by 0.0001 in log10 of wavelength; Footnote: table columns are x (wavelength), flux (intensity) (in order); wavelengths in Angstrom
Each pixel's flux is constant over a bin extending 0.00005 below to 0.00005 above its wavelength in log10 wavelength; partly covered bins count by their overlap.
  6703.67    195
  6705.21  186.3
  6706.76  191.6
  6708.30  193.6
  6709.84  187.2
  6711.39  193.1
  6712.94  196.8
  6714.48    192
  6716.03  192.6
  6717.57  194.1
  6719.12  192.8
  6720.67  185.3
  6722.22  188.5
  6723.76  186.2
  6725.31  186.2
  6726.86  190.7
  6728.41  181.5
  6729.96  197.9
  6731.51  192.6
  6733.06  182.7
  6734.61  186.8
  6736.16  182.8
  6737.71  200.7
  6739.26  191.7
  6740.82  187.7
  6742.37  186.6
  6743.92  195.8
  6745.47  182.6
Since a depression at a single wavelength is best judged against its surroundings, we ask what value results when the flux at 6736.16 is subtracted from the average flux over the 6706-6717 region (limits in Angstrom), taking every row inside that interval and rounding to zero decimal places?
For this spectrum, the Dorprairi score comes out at 10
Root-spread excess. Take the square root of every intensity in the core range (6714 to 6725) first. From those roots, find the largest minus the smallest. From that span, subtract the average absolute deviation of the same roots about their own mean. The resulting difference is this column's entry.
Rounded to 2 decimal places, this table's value 0.21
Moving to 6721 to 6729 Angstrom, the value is 0.25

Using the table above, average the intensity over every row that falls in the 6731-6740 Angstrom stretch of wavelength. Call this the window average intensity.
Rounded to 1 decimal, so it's 189.5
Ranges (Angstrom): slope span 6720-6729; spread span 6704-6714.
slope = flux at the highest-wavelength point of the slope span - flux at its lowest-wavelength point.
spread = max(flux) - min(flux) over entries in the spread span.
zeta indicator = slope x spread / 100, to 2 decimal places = -0.40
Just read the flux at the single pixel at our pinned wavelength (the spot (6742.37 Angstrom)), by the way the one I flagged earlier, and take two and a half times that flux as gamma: 466.5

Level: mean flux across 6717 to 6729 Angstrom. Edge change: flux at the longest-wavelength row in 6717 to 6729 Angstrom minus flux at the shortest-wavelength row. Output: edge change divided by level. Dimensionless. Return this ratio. -0.07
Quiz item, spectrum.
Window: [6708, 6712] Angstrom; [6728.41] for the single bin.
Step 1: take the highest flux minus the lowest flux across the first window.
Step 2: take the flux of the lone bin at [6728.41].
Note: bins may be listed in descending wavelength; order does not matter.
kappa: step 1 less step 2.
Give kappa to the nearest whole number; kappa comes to -175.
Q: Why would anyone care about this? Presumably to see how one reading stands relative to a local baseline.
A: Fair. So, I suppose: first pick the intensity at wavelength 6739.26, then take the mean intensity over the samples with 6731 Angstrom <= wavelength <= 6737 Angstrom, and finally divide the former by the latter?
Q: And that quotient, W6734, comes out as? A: 1.03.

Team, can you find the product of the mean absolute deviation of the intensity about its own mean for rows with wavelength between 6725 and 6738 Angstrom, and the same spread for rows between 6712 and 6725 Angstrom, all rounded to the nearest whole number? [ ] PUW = 19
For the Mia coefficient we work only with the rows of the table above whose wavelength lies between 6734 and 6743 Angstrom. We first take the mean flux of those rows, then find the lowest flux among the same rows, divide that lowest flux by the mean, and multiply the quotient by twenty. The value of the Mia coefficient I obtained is 19.30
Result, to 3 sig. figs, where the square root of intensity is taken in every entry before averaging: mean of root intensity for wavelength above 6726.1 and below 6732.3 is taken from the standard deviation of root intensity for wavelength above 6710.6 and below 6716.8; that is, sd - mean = -13.7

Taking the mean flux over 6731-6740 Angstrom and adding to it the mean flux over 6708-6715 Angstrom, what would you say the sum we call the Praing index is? 382.1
